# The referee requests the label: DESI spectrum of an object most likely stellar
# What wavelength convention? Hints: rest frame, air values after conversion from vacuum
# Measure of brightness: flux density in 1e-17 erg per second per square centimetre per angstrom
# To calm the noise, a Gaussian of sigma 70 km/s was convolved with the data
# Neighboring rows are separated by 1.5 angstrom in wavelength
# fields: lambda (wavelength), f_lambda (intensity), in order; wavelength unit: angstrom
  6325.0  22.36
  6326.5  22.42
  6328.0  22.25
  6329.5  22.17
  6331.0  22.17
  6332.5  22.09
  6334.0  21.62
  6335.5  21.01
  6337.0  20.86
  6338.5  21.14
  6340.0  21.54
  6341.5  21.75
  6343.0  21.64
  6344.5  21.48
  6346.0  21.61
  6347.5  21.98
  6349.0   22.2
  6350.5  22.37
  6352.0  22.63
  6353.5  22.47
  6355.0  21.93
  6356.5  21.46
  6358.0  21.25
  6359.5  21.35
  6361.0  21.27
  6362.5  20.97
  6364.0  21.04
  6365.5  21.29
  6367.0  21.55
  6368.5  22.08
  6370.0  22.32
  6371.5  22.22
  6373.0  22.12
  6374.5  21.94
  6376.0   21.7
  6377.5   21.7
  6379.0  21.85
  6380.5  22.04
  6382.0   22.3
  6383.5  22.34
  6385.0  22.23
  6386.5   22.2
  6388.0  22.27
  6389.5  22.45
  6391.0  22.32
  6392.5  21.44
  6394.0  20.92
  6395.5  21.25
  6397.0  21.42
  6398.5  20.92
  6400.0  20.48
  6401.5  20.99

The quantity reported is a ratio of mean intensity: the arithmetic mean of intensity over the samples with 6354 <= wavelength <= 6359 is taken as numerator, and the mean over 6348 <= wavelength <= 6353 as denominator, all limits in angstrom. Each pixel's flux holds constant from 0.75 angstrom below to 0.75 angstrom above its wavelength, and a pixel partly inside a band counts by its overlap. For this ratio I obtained 0.96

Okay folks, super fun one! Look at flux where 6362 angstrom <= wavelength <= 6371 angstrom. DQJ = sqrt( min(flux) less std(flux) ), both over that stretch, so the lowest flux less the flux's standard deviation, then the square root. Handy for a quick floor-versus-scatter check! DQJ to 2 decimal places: 4.52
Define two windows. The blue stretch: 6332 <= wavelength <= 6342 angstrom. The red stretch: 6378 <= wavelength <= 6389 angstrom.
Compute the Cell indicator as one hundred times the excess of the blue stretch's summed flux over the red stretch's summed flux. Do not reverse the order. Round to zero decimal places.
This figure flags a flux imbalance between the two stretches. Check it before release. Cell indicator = -522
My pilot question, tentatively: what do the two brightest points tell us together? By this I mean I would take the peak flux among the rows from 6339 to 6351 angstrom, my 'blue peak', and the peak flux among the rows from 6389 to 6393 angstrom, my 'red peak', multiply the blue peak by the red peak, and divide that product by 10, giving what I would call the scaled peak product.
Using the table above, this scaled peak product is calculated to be 50.2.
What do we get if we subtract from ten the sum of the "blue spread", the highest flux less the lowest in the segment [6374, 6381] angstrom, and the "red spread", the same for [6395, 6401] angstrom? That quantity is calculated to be 8.7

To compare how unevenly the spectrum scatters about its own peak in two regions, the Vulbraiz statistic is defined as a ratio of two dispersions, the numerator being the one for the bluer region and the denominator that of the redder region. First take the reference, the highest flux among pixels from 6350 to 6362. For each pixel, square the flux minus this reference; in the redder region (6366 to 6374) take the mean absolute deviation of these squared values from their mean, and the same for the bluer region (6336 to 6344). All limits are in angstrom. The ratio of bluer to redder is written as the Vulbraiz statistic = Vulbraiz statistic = 2.7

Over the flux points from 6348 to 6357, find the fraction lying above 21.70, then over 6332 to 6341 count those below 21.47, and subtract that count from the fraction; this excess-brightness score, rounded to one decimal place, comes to -2.2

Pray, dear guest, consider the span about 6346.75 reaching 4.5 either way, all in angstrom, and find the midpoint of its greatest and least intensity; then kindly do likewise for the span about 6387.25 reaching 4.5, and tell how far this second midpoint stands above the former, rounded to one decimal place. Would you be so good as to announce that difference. 0.4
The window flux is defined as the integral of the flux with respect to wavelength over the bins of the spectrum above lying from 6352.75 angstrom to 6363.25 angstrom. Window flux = 226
